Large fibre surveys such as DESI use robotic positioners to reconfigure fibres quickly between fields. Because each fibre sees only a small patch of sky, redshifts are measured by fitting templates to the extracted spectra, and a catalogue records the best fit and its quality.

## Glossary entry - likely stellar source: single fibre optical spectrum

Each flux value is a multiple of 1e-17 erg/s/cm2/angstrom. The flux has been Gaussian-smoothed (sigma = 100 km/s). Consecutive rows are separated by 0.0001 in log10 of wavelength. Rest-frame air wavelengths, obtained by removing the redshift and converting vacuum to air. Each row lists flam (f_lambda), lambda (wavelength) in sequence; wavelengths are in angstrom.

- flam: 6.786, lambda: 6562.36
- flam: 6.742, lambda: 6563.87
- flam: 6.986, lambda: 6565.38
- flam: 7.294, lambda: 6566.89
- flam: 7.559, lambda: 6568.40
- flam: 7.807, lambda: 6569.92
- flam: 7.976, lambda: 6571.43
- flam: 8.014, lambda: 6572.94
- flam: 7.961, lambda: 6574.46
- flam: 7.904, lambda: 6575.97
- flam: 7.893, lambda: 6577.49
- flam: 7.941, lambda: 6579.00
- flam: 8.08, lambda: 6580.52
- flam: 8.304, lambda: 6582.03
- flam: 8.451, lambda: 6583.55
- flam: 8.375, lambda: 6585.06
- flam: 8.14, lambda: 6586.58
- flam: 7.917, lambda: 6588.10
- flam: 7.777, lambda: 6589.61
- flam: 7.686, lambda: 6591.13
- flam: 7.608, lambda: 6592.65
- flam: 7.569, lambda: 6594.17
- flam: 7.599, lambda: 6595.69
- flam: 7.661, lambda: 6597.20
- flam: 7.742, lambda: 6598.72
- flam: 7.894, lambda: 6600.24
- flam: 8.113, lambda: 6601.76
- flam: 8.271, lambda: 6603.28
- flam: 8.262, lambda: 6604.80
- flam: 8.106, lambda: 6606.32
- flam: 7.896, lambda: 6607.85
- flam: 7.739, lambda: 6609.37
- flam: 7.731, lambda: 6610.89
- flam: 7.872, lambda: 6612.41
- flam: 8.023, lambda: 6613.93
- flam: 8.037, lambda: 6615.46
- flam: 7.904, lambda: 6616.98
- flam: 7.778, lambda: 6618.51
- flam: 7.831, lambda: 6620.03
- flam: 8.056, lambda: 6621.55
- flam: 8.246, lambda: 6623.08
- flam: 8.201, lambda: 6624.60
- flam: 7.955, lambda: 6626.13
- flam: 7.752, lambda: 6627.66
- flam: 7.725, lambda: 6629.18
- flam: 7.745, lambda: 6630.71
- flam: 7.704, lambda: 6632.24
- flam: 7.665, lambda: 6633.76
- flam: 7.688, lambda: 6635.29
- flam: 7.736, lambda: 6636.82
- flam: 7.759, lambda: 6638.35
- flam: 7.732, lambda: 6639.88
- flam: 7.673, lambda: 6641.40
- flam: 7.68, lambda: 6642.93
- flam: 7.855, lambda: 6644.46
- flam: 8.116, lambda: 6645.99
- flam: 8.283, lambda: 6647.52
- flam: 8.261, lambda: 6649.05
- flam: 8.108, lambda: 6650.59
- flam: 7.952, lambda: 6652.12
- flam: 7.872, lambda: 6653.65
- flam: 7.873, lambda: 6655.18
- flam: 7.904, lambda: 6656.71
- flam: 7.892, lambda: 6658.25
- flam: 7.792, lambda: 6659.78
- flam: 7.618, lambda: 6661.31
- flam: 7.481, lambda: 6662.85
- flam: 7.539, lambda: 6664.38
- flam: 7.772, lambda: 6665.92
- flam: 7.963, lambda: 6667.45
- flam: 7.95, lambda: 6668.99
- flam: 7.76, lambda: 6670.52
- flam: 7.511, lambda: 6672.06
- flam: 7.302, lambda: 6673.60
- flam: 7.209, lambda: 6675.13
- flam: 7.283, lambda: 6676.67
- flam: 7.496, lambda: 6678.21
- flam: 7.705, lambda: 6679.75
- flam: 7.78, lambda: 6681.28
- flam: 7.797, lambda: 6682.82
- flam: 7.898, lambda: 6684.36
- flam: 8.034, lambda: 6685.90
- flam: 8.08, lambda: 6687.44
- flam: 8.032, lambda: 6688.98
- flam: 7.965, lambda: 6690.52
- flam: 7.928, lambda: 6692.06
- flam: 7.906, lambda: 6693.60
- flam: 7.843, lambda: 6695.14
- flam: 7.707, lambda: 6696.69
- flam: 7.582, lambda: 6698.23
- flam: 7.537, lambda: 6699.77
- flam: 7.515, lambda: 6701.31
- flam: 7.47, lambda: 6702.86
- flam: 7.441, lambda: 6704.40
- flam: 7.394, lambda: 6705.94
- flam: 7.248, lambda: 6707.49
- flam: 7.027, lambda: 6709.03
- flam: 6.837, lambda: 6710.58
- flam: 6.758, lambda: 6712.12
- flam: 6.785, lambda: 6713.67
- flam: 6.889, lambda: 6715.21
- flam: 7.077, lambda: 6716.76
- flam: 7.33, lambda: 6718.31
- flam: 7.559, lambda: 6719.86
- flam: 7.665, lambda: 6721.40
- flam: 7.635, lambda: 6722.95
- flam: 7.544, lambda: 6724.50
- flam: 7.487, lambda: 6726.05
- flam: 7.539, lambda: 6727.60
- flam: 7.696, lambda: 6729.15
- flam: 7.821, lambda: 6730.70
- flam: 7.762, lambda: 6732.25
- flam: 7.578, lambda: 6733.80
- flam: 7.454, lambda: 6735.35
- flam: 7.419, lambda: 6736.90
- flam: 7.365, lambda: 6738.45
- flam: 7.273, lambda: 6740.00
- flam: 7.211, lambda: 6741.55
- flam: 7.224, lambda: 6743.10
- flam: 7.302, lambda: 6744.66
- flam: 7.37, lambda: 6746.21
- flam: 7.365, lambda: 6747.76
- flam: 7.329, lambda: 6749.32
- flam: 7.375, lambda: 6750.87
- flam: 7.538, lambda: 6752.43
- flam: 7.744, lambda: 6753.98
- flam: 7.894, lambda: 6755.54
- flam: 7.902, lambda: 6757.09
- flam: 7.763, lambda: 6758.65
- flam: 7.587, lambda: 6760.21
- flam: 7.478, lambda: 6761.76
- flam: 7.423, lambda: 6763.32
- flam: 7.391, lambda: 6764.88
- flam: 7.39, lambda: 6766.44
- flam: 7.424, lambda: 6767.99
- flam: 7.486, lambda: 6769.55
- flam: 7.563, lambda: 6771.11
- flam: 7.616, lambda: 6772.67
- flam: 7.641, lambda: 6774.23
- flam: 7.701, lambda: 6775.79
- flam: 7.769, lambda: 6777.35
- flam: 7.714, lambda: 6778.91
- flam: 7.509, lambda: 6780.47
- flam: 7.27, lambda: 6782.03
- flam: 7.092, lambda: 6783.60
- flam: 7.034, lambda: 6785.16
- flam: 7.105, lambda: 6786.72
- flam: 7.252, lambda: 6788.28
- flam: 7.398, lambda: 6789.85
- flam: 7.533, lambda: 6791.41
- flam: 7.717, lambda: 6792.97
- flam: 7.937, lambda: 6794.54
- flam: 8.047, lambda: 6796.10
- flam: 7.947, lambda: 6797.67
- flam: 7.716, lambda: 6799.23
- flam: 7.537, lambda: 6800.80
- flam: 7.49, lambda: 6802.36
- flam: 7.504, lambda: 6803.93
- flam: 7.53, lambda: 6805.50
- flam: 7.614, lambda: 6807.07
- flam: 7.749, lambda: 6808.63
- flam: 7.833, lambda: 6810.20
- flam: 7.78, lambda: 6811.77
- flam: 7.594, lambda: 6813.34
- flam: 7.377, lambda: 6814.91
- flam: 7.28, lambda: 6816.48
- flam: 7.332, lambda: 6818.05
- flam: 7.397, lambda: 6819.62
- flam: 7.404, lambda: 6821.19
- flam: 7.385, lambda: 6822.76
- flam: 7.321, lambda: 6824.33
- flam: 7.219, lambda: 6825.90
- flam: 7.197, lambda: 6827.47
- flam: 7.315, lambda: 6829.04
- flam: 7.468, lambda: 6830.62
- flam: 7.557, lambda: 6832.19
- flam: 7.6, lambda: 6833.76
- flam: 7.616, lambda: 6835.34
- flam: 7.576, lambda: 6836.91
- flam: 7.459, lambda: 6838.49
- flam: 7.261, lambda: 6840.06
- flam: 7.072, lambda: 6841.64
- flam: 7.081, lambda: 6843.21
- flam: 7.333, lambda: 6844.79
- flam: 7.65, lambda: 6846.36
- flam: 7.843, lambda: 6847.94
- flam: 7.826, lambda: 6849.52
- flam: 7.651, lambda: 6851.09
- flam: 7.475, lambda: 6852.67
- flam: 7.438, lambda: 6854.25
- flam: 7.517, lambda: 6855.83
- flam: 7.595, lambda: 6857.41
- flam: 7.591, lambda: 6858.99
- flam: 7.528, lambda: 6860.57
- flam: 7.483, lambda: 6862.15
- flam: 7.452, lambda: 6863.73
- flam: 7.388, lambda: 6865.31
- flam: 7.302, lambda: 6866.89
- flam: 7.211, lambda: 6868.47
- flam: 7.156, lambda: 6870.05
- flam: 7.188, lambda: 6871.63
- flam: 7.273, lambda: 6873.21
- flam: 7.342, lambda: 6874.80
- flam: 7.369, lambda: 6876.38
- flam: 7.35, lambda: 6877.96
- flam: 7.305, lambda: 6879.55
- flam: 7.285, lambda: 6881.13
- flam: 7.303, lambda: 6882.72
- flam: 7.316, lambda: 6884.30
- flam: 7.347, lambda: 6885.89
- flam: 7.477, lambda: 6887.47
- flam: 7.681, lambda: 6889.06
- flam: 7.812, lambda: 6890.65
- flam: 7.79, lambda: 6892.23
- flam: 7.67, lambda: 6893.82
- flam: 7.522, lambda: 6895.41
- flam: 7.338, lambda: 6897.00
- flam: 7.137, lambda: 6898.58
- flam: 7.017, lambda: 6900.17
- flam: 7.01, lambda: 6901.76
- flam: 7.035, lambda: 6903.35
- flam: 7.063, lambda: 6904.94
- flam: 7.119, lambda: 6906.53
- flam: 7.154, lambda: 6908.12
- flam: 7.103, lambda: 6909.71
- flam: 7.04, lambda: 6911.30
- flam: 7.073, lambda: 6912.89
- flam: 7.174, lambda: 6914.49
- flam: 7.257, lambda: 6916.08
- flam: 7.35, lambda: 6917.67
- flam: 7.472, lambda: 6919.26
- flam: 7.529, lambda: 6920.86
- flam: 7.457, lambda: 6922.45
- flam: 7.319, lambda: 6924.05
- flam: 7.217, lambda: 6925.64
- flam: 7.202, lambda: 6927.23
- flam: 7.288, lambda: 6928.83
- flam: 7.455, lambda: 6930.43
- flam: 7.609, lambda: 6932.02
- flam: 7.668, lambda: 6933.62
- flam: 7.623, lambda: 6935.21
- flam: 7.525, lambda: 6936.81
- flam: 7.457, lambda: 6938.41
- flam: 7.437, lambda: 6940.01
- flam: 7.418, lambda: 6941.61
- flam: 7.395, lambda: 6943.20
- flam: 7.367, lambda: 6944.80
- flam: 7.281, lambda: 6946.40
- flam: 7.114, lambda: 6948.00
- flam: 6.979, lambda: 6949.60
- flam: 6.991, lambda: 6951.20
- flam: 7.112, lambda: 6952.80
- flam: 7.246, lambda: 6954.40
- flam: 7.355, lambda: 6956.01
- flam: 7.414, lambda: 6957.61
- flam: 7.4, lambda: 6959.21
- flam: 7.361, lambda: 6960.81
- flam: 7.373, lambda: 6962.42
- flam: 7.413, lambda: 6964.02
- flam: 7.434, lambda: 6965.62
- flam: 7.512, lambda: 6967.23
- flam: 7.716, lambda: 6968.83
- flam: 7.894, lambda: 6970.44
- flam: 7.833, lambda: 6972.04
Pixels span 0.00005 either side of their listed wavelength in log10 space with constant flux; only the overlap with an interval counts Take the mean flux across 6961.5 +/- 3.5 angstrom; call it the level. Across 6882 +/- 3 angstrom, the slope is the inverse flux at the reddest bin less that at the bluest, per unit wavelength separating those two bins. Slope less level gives -7.39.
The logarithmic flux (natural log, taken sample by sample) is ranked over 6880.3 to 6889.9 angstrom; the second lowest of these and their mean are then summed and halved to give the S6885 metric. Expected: 1.99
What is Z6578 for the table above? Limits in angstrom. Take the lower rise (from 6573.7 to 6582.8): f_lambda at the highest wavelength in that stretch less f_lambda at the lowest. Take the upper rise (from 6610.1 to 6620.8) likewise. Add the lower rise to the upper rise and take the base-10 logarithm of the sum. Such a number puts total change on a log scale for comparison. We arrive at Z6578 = -0.4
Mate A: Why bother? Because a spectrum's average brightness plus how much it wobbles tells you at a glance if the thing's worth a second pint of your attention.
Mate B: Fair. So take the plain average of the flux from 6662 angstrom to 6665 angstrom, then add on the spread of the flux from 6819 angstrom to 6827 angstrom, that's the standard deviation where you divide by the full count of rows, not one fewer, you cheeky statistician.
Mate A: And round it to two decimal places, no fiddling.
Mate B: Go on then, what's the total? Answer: 7.58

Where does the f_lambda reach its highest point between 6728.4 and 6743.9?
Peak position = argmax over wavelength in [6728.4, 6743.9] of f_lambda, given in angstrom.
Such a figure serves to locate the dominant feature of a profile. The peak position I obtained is 6730.70 angstrom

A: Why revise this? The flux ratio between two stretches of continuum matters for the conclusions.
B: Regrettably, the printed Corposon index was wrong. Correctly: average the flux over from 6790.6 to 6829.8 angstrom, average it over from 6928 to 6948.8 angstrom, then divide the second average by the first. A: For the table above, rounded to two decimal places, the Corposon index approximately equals 0.98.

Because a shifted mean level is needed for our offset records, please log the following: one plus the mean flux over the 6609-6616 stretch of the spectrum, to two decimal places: 8.88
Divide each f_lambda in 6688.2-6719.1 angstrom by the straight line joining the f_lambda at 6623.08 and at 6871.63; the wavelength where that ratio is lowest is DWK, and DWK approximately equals 6712.12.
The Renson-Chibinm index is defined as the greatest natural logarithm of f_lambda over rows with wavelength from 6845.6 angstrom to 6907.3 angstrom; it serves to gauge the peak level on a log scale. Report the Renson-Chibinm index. 2.060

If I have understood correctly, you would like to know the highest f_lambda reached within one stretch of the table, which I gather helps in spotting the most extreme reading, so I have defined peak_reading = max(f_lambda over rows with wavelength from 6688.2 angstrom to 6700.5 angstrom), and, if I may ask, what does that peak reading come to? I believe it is 8.032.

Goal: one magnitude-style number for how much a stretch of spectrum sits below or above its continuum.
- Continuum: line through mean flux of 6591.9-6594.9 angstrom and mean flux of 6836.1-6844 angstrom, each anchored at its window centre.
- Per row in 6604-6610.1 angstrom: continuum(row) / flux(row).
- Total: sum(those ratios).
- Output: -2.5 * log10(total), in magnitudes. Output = -1.45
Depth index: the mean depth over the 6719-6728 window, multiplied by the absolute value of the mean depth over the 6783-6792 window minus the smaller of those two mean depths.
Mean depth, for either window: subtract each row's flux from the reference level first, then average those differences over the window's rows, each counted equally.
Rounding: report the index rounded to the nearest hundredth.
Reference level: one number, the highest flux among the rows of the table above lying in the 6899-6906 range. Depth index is -0.17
